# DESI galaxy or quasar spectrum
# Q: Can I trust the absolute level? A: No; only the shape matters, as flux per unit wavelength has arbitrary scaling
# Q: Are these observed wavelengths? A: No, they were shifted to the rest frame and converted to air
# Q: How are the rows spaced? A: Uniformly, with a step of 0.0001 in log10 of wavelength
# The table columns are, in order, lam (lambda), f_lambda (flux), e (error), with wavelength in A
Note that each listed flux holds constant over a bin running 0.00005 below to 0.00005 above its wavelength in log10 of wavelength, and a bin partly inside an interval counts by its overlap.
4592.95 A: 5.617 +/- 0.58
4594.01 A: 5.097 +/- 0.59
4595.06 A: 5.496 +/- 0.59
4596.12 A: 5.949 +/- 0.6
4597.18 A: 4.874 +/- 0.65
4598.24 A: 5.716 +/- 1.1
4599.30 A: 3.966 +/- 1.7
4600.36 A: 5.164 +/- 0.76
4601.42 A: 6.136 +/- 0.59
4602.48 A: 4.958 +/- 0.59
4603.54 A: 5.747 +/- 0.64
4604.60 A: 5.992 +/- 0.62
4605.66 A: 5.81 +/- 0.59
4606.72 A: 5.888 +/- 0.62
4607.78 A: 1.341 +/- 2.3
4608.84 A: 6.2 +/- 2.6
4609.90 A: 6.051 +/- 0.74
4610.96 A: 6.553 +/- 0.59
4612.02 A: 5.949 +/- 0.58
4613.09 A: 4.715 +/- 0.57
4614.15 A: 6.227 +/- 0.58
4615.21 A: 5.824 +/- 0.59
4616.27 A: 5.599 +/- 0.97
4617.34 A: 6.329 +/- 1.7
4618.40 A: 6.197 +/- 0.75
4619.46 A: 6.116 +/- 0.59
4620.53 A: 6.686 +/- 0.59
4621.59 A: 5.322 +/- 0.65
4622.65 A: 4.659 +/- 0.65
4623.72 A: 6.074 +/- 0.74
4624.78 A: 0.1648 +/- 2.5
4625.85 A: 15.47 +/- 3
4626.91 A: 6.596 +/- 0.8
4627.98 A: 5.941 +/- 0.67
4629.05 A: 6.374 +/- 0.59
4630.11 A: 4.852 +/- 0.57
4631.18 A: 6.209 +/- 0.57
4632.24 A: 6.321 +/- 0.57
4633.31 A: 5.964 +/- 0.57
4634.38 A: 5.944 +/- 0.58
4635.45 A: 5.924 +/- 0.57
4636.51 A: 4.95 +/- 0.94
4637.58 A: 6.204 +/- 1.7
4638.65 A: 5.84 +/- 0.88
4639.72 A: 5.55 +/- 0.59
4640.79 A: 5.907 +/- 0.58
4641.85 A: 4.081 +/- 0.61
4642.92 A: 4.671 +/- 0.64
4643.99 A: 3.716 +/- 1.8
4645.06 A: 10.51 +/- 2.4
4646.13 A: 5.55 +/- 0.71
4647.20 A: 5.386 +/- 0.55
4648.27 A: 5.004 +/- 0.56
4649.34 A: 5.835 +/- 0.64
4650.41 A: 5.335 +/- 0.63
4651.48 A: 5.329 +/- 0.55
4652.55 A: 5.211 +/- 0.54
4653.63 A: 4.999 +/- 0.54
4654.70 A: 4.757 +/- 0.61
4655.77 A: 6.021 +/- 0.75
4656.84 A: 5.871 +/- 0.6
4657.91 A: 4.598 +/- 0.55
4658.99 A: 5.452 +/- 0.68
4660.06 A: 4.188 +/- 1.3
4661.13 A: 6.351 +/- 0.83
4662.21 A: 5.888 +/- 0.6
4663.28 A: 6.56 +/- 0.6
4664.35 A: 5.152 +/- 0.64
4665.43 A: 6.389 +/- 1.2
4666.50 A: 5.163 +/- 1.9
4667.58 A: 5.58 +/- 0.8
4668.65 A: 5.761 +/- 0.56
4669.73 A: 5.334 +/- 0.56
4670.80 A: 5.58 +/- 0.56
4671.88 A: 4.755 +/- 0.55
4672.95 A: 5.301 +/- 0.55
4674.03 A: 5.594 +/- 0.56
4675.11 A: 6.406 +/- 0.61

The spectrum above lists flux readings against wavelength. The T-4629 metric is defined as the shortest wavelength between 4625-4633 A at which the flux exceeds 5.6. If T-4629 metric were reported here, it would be 4625.85 A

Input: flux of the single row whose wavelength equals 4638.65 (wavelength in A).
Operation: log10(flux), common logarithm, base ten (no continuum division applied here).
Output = 0.77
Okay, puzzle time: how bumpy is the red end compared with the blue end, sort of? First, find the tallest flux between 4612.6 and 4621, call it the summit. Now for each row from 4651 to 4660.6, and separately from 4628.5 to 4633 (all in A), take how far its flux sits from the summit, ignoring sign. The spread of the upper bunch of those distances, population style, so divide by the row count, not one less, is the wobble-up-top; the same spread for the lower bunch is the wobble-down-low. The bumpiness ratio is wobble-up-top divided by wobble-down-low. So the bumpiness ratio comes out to 0.89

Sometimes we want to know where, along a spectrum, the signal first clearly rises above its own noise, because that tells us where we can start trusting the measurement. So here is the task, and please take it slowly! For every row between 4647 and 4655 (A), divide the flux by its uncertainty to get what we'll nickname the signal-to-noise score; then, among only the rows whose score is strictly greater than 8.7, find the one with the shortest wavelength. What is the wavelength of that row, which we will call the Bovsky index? 4647.20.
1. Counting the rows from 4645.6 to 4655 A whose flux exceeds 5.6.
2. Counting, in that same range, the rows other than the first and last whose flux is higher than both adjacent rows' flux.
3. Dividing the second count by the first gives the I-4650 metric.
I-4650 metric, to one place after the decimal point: 1.0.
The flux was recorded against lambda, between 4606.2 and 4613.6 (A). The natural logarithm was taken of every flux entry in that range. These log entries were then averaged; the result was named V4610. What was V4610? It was 1.56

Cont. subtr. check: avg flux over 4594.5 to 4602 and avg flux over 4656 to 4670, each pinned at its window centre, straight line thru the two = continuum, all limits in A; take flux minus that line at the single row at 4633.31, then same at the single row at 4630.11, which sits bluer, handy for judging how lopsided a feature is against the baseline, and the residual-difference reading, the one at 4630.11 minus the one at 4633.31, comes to -1.1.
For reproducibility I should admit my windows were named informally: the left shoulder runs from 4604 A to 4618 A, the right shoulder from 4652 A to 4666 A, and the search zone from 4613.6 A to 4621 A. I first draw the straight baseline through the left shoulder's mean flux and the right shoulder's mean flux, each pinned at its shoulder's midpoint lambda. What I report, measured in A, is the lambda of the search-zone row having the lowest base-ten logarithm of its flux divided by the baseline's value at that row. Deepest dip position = 4616.27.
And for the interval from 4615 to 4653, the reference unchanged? 4624.78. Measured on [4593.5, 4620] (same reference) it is 4607.78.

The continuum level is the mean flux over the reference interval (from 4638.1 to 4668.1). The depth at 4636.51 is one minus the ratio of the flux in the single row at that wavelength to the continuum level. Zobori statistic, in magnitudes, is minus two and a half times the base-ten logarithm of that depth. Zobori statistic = 2.4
